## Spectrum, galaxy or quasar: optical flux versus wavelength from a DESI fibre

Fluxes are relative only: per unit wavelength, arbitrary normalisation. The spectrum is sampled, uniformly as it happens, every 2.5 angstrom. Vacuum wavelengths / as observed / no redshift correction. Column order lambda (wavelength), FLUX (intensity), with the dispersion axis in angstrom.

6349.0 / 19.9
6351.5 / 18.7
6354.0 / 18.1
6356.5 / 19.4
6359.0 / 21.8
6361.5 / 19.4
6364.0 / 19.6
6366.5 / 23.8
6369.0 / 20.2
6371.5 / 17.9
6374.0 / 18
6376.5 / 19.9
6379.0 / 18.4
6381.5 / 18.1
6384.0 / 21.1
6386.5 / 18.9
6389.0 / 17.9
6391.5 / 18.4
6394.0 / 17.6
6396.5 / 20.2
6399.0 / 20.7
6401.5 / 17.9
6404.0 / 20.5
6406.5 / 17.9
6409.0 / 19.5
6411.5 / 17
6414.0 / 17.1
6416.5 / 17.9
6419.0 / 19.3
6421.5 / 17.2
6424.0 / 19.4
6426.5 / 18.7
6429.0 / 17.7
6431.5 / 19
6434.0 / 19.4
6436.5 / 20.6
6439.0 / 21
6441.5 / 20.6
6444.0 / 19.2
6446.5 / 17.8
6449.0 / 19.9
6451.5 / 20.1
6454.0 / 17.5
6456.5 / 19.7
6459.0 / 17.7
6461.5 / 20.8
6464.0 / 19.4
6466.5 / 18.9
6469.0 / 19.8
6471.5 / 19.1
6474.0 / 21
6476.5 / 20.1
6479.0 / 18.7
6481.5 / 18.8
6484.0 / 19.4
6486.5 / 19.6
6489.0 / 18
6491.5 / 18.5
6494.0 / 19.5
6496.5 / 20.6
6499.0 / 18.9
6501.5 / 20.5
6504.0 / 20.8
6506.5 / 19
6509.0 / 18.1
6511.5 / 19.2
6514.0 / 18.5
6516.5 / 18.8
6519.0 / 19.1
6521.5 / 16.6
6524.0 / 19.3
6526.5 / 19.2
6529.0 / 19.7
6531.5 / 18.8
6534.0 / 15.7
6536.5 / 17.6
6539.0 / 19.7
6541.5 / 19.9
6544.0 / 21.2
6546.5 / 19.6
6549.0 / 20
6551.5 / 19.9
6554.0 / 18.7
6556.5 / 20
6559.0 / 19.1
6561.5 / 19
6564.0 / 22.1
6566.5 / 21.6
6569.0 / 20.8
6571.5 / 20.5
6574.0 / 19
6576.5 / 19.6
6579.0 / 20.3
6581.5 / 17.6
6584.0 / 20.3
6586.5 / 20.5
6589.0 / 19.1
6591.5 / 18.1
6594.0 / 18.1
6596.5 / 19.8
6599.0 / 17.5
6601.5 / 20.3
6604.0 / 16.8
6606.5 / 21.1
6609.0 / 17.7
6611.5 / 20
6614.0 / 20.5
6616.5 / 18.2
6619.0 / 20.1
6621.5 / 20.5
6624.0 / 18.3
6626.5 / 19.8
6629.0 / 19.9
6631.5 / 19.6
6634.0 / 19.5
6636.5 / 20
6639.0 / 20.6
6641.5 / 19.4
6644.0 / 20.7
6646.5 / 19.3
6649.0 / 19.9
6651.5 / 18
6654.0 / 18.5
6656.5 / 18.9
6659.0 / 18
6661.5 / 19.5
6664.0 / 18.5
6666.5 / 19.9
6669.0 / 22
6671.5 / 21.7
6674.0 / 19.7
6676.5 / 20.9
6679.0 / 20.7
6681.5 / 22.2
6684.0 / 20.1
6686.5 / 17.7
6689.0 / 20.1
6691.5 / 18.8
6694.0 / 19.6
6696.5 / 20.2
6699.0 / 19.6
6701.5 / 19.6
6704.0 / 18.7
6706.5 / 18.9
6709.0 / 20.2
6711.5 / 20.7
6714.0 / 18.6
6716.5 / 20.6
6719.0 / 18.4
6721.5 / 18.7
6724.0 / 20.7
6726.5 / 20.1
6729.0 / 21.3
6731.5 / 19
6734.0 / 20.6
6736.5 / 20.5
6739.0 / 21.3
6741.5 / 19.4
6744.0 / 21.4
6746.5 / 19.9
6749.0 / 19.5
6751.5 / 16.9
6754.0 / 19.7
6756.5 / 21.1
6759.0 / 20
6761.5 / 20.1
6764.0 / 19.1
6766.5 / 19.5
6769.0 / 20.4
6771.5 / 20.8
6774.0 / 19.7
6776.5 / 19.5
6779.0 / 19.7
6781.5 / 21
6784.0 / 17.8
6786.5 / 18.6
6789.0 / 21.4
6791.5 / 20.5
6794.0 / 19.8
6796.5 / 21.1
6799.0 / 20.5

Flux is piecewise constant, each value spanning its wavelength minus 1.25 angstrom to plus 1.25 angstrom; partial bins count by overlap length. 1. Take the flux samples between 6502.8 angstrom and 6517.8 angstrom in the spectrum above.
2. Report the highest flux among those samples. 20.8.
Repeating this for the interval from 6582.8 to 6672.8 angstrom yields 22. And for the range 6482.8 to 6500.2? 20.6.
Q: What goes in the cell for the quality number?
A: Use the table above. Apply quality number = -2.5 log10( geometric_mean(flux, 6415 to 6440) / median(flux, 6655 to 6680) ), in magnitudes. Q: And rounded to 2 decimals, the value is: 0.05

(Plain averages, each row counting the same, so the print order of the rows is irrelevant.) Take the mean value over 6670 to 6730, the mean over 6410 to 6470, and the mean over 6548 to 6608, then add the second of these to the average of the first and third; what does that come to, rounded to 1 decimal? 38.7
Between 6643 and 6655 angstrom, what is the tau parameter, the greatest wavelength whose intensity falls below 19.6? 6654.0 angstrom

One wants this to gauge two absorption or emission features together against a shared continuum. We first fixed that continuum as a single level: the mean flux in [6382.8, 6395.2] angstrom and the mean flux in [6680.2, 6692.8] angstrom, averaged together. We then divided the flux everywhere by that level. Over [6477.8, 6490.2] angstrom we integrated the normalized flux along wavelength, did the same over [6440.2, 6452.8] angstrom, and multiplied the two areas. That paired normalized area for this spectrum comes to 155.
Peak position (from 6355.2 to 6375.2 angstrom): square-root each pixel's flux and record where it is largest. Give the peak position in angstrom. 6366.5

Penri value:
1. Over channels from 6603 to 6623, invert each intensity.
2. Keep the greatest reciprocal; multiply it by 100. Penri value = 5.95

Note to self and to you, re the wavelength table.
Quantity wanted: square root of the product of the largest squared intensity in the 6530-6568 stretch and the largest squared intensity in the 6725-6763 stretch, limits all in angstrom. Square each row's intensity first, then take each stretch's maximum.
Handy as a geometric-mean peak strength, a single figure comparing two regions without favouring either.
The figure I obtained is 473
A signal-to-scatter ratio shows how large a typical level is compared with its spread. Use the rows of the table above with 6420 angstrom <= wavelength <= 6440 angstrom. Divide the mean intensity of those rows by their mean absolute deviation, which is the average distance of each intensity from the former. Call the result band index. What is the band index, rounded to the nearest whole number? 20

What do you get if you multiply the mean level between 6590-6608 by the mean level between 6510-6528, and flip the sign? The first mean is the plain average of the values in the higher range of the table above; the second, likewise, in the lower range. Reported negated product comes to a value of -351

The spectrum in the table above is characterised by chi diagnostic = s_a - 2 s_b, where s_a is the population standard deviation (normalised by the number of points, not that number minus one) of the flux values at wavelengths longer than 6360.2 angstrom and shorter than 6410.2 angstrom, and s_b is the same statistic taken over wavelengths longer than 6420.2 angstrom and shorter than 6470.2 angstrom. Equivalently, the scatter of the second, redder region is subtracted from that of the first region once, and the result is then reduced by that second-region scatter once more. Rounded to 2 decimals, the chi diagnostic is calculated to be -0.76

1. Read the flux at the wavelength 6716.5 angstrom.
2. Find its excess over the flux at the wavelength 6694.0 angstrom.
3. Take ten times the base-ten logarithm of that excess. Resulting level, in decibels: 0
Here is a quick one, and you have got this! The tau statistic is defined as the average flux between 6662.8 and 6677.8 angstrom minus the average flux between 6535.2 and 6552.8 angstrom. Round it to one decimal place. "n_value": 0.8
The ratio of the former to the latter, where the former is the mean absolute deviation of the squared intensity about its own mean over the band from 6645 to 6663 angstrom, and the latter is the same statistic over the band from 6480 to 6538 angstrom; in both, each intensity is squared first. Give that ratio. 0.75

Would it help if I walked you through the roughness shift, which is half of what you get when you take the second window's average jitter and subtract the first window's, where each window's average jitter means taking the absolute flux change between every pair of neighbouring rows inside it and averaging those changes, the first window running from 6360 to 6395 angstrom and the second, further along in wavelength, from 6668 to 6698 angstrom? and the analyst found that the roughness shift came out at -0.16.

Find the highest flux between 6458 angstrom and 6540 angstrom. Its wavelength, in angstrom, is 6474.0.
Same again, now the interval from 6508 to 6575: 6564.0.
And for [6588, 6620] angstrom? 6606.5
